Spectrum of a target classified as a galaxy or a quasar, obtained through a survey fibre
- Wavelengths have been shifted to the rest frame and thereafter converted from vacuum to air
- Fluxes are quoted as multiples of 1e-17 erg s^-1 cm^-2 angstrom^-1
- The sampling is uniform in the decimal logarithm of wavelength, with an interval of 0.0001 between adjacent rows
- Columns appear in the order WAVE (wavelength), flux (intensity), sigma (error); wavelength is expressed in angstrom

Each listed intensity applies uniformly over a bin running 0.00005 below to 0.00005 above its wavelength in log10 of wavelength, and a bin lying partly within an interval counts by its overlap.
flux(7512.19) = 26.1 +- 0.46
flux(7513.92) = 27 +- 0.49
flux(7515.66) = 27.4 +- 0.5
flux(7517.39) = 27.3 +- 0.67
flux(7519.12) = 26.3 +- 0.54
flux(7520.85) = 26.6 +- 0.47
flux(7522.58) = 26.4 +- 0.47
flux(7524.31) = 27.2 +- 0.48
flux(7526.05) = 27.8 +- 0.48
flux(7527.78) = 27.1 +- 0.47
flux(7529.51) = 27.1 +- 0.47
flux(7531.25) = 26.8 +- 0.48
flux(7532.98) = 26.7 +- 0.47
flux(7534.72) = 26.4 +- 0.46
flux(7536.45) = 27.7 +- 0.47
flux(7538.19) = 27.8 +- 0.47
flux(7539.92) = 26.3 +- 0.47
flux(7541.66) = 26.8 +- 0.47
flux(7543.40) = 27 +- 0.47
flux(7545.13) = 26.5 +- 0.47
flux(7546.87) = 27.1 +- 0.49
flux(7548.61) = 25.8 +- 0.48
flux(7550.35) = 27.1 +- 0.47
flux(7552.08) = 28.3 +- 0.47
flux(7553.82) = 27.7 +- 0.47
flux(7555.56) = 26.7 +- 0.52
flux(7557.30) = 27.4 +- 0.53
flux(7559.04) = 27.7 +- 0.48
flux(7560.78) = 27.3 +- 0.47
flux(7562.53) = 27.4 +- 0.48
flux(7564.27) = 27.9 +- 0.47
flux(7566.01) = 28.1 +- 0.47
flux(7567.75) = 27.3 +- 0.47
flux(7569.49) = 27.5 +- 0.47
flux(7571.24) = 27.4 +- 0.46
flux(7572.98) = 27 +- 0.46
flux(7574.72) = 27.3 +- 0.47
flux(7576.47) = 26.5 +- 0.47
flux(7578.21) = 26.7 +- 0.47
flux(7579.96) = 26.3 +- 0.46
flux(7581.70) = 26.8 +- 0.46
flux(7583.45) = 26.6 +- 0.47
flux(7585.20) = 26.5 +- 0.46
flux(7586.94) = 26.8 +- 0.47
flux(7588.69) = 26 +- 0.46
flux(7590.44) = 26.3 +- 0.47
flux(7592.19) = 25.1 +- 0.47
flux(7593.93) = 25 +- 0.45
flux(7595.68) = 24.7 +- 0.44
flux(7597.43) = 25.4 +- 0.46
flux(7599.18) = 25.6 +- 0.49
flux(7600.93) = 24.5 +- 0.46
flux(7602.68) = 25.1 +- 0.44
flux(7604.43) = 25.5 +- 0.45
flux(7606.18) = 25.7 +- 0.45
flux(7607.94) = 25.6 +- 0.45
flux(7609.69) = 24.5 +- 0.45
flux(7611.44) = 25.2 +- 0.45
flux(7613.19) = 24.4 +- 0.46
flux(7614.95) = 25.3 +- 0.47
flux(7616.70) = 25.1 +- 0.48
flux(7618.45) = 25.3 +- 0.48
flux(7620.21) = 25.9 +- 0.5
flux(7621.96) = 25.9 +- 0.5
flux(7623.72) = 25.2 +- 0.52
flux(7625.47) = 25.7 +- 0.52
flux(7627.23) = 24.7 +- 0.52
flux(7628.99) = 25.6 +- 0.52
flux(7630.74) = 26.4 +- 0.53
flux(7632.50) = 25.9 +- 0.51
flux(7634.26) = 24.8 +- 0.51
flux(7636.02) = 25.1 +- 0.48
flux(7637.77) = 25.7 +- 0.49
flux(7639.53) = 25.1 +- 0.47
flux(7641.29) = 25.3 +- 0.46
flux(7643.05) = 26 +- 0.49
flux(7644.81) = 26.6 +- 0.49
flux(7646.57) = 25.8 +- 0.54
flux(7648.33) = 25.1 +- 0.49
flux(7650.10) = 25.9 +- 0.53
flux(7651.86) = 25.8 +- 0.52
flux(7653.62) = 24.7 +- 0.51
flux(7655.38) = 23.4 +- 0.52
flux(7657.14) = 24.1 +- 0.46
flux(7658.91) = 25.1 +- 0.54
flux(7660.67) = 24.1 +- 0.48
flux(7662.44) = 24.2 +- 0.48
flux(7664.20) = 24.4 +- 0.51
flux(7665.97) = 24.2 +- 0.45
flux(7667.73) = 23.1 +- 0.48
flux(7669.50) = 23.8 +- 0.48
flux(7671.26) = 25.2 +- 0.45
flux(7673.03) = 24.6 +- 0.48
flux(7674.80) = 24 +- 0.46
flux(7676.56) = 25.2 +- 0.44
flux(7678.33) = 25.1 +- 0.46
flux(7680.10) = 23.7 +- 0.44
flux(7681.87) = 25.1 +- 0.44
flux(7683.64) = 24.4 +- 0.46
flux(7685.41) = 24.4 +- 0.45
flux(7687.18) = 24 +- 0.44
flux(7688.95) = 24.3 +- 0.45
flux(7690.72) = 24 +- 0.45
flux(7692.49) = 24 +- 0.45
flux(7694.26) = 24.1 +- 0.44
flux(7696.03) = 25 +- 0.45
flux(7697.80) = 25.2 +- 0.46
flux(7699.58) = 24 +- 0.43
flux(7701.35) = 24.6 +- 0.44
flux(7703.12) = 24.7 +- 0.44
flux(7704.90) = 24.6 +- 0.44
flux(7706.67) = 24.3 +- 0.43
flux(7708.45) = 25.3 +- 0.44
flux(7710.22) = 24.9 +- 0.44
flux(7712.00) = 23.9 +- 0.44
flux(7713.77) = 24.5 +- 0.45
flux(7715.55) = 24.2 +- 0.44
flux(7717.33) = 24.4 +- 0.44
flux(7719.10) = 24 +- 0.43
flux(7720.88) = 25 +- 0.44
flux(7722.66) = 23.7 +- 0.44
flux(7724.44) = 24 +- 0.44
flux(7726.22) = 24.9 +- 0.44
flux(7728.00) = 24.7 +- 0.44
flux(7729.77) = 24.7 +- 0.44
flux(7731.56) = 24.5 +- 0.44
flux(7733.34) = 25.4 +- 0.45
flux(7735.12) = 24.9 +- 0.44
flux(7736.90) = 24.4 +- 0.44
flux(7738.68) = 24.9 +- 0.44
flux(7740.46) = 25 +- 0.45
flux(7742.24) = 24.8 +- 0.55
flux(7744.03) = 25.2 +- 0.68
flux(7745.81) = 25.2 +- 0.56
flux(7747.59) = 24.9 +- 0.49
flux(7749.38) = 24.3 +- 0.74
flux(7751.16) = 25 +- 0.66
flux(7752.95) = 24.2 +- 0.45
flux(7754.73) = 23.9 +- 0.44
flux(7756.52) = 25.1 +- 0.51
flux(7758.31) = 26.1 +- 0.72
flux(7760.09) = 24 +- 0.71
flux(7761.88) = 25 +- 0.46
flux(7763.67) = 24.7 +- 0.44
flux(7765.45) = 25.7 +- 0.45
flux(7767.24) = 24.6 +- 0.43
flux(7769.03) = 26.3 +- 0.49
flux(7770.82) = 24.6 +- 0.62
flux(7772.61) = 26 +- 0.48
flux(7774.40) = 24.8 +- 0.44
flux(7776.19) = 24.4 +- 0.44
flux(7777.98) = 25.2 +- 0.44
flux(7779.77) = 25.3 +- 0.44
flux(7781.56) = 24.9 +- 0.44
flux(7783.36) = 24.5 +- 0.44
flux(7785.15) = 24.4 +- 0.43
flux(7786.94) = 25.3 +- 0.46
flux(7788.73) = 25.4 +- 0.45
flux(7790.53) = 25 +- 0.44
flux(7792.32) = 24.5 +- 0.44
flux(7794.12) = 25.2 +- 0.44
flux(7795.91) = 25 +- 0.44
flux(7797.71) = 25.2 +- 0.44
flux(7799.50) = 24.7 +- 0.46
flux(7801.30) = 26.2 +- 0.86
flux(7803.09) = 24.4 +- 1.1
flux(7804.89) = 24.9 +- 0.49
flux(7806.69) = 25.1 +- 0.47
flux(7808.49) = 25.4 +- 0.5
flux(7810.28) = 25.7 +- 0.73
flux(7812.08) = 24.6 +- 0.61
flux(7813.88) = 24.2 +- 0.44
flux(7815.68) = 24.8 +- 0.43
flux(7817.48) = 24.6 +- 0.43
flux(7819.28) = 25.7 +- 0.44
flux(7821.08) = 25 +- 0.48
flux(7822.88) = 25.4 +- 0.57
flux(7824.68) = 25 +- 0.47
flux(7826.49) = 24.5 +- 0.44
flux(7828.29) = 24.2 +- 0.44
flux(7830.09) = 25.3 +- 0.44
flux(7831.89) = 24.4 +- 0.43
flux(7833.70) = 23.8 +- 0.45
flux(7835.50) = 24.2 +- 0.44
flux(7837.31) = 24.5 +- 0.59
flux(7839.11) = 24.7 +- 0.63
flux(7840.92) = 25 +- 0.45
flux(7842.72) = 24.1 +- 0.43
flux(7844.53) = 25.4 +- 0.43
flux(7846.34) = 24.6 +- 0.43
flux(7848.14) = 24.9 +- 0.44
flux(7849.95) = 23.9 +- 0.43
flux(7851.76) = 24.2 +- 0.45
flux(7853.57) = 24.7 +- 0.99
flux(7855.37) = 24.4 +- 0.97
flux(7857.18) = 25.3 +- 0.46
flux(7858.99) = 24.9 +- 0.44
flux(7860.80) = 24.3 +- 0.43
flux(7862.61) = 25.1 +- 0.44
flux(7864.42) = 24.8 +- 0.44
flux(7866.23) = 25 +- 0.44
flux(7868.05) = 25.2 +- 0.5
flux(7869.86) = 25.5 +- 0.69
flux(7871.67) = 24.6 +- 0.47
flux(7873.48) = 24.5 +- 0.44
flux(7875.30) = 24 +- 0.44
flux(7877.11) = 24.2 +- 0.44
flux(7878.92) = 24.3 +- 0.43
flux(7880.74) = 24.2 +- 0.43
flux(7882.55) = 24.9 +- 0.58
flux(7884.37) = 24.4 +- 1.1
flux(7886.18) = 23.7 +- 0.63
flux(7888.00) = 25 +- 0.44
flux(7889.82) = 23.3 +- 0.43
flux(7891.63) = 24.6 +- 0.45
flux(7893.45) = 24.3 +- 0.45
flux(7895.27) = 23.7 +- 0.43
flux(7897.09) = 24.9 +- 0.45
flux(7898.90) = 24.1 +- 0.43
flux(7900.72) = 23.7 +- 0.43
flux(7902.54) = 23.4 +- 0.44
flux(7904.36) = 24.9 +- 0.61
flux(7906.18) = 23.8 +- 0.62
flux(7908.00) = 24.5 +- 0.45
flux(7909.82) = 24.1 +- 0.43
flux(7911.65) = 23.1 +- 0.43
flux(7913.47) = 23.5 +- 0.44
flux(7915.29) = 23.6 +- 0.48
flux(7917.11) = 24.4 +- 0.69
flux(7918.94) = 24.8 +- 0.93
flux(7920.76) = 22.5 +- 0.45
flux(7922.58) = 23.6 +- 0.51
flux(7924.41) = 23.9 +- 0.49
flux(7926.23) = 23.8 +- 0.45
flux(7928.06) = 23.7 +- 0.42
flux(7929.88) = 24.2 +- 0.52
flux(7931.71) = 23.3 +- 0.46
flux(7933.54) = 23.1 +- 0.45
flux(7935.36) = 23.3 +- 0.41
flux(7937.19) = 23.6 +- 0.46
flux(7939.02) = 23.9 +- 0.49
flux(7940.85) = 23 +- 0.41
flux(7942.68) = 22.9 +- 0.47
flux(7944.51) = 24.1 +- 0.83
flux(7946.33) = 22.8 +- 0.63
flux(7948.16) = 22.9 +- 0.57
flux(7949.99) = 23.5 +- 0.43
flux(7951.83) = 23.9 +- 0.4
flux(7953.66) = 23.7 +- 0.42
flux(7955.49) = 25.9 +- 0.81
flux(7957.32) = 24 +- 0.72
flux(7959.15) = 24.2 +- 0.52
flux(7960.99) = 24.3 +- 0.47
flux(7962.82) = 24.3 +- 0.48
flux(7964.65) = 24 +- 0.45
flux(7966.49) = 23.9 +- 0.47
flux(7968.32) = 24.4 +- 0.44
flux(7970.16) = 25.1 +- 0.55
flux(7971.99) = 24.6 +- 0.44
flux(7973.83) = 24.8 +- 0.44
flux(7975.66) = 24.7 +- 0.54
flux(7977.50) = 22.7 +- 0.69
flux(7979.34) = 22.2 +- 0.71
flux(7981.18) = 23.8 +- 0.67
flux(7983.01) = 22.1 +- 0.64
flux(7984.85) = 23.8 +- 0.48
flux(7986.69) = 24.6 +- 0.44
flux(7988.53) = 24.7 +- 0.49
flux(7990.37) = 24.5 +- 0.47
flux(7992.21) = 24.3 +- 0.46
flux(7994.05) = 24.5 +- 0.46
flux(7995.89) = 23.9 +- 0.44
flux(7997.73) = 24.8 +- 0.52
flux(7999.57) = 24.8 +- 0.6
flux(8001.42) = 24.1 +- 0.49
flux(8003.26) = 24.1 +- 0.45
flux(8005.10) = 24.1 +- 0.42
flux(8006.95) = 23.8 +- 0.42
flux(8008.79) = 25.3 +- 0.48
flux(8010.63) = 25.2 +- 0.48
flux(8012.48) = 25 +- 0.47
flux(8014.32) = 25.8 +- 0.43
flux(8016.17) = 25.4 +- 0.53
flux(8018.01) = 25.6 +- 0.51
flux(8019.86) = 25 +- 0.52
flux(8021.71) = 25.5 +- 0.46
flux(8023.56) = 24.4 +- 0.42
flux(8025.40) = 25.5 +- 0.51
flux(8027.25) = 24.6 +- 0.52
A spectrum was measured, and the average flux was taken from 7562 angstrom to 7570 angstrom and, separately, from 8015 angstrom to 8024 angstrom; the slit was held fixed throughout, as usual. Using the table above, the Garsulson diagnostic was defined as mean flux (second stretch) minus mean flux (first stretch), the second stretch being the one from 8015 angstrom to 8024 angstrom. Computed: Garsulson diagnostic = -2.5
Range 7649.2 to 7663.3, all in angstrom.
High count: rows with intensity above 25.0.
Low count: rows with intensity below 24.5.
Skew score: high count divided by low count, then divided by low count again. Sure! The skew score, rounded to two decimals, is 0.19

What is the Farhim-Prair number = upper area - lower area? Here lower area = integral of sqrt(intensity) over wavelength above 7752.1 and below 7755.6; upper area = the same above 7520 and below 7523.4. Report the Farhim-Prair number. 0.3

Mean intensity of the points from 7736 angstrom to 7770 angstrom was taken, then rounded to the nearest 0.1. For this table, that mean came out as 24.9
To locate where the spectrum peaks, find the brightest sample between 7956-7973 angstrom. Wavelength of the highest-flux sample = 7970.16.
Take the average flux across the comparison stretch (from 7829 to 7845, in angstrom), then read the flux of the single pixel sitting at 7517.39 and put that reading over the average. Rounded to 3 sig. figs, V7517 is 1.11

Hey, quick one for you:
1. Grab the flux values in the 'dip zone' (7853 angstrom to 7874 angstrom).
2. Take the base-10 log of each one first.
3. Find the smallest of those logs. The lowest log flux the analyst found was 1.386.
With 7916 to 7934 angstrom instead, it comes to 1.352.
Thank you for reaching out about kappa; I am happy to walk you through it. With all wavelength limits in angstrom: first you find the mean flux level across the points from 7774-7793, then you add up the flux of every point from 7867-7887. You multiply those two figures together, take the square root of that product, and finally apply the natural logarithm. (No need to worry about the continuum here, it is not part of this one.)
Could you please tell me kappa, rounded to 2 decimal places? 4.41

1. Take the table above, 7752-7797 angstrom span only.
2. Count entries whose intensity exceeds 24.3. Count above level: 22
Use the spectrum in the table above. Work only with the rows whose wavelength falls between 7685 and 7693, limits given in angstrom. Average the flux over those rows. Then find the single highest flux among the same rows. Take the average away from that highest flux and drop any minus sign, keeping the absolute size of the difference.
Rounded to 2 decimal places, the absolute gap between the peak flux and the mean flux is 0.26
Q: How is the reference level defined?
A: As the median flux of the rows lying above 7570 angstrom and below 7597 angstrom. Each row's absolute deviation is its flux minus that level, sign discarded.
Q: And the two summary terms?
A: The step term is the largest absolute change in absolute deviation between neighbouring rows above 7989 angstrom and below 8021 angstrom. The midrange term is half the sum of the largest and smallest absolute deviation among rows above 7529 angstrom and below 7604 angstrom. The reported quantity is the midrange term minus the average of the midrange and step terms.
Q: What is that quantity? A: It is -0.25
